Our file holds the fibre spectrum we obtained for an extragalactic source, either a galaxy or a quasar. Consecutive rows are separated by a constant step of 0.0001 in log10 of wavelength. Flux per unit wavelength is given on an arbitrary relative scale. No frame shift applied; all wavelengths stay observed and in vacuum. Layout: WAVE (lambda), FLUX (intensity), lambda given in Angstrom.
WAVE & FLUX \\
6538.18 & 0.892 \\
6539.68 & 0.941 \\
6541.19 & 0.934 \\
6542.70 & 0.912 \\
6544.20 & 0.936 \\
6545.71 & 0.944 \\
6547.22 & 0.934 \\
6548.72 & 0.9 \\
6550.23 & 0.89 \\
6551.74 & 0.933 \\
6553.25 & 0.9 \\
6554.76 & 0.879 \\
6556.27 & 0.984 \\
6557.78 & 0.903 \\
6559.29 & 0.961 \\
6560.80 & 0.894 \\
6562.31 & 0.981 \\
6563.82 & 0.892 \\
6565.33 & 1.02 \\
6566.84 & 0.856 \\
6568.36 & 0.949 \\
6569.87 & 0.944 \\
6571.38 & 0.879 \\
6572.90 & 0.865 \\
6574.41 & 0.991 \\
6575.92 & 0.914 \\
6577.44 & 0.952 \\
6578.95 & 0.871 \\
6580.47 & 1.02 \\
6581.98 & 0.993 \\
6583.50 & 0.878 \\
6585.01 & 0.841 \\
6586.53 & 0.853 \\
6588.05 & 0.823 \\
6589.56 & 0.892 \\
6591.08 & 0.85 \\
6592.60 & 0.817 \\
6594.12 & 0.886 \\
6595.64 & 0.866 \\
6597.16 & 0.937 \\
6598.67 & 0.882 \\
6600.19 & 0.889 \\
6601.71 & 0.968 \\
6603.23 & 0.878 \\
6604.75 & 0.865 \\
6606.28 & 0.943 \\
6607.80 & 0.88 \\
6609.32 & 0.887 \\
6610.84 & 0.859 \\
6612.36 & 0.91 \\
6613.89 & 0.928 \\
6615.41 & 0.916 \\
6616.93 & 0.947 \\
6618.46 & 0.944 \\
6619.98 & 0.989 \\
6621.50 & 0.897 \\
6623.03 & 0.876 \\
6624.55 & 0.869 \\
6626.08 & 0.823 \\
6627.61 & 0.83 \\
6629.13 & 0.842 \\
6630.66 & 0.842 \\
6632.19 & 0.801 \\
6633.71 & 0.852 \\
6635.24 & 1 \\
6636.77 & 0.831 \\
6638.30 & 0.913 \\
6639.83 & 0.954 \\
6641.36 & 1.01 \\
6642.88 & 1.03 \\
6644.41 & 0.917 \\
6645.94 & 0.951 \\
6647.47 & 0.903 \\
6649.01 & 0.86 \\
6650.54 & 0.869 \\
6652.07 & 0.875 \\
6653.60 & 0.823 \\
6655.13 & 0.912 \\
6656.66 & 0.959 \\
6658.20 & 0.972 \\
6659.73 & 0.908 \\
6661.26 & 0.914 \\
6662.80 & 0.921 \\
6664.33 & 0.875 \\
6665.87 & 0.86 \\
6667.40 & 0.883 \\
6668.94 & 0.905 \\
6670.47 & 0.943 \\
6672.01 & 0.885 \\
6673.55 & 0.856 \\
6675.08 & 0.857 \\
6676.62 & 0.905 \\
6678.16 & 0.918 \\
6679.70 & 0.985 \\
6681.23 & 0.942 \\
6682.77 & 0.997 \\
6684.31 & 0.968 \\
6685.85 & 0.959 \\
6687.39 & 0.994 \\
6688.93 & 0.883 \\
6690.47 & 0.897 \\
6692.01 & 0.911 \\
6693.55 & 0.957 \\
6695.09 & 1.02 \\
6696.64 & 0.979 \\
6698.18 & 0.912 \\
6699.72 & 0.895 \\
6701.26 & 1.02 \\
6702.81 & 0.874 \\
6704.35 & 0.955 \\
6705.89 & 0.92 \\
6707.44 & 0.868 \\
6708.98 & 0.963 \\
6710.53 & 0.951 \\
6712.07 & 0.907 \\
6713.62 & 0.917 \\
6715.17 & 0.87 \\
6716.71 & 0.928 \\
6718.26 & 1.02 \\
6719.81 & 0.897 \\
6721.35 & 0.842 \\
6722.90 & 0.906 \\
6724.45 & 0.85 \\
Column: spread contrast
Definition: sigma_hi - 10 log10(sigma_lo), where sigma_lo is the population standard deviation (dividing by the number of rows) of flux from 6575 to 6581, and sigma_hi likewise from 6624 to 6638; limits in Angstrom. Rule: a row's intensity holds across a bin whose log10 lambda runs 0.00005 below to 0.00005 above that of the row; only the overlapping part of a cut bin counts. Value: 12.7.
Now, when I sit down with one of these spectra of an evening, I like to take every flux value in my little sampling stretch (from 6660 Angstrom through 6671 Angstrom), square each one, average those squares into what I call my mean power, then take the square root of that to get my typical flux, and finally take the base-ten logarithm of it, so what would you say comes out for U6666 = -0.045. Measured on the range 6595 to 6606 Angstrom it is -0.046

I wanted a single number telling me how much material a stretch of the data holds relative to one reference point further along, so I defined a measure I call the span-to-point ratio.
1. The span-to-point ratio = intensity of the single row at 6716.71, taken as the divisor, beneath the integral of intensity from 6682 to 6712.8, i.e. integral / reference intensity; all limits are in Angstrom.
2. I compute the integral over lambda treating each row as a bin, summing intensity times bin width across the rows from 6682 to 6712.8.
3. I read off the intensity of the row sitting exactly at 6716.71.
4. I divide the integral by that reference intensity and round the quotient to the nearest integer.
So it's 31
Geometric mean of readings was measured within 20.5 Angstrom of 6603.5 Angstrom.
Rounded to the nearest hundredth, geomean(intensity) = 0.89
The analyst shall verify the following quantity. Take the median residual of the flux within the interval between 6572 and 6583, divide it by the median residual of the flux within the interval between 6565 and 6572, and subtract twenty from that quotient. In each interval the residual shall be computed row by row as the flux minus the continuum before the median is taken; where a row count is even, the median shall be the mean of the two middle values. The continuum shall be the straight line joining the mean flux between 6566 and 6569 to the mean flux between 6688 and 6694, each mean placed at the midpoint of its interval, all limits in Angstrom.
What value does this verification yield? -18.8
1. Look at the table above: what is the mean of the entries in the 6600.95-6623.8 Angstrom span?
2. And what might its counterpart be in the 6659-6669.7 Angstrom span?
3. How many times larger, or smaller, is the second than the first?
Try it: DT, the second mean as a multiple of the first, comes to 0.98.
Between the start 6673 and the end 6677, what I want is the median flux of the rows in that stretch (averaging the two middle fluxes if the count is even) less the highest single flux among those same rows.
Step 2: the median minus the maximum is -0.05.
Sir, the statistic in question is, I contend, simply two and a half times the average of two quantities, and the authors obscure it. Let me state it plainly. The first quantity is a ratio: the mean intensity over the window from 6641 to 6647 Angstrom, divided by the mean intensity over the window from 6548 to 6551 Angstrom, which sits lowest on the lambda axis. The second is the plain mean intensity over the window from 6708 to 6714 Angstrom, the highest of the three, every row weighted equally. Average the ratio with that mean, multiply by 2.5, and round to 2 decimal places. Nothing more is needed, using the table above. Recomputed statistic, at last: 2.53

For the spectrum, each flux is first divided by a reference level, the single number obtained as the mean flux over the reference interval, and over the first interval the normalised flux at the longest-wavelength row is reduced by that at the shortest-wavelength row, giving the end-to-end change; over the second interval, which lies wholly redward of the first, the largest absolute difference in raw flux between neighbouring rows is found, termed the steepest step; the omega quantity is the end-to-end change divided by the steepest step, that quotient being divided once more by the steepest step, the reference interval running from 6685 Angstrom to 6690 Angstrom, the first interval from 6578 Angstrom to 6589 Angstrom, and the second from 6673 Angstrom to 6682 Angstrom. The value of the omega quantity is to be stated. -11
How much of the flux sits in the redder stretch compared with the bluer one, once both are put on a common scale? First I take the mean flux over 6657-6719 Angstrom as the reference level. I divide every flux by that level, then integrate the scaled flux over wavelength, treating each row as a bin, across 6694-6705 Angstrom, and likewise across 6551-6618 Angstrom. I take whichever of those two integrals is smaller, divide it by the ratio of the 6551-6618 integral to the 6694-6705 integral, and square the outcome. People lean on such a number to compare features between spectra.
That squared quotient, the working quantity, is 4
